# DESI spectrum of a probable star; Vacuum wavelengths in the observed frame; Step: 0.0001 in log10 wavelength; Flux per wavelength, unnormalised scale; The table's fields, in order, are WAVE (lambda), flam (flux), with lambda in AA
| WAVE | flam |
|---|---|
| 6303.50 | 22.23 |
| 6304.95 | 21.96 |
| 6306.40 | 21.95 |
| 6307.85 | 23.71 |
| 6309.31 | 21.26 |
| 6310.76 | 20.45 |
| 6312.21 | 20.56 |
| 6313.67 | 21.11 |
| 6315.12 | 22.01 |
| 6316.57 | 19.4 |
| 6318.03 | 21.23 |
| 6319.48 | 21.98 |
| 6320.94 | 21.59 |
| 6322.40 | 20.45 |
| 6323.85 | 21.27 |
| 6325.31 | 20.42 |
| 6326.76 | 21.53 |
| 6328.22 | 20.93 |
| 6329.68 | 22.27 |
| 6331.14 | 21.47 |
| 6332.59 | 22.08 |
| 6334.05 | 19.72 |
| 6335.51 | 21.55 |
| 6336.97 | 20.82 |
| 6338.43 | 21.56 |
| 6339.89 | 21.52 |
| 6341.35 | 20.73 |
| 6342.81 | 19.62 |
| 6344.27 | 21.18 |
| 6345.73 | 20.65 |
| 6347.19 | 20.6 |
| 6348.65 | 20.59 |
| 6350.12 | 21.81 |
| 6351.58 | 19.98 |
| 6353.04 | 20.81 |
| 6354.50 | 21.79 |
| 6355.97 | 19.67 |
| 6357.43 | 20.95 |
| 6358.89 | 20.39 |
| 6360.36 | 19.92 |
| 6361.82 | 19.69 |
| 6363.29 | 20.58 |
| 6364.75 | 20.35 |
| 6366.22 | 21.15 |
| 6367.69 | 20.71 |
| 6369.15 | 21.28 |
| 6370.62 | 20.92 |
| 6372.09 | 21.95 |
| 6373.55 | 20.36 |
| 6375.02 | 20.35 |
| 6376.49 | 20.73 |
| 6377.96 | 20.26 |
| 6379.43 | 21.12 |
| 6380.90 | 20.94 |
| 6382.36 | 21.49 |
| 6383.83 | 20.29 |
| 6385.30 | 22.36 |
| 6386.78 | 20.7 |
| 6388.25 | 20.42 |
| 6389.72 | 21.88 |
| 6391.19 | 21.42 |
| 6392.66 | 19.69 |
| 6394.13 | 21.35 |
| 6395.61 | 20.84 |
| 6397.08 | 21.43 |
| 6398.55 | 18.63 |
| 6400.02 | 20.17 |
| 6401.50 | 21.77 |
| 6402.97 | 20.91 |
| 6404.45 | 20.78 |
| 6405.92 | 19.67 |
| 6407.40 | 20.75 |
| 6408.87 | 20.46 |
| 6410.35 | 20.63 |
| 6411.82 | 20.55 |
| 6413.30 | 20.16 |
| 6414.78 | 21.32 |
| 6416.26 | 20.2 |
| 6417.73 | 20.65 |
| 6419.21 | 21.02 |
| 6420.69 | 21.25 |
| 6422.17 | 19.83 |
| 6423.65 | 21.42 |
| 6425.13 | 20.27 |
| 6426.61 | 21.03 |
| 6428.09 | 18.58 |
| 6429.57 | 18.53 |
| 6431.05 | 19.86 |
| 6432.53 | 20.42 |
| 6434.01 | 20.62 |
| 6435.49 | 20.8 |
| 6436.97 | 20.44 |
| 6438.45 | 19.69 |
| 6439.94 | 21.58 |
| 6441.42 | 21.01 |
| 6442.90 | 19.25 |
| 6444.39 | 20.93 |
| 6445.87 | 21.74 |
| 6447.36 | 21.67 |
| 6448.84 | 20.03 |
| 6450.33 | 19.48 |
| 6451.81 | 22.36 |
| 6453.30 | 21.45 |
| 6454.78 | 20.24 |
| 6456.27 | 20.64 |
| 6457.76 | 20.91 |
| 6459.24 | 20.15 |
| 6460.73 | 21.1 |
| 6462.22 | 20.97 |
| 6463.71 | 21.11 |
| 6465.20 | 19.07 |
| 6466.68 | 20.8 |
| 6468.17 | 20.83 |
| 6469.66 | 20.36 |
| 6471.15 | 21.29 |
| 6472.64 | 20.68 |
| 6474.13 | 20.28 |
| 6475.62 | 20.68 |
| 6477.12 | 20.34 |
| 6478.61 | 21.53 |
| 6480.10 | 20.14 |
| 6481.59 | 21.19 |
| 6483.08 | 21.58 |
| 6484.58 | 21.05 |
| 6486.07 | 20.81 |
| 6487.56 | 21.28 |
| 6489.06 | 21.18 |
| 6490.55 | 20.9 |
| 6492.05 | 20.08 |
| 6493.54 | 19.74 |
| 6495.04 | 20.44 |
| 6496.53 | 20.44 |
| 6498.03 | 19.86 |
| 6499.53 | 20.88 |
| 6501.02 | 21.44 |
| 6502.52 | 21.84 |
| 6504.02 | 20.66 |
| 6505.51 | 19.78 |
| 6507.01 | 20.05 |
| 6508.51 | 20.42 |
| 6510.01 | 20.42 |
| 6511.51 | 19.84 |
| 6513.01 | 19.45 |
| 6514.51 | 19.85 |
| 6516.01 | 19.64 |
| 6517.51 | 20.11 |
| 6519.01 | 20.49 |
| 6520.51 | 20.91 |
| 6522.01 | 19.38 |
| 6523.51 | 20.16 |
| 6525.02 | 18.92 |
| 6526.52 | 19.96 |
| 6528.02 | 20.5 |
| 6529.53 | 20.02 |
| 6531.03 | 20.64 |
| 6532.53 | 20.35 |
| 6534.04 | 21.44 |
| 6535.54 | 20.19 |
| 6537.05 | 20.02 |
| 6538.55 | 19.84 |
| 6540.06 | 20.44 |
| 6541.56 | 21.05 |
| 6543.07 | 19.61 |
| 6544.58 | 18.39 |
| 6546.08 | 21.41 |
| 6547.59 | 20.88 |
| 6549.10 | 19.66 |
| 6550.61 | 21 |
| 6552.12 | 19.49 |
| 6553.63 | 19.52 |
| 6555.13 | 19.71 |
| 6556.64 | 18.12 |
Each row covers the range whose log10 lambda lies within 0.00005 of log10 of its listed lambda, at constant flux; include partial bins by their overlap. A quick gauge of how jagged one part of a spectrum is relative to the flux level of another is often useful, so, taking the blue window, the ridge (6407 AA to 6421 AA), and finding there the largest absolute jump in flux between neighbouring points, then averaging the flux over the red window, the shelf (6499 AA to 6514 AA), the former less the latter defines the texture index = -19.3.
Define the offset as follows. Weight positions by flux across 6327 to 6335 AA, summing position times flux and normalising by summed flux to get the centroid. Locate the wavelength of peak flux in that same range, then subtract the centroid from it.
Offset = -1.4 AA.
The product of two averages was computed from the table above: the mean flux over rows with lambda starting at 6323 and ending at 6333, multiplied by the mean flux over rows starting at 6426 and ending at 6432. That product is 418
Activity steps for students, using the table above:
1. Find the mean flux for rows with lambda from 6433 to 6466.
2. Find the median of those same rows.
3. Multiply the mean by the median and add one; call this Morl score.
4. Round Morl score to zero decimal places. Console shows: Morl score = 433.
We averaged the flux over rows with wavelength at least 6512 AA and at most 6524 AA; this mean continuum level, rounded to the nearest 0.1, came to 20.0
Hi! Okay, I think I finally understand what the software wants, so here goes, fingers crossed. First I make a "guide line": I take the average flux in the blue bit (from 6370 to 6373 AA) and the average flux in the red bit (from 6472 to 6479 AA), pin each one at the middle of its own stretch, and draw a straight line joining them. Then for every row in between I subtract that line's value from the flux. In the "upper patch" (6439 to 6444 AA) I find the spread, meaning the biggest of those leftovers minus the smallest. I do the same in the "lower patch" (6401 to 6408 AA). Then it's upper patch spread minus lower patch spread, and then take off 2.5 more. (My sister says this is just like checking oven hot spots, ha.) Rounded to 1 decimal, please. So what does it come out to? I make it -2.3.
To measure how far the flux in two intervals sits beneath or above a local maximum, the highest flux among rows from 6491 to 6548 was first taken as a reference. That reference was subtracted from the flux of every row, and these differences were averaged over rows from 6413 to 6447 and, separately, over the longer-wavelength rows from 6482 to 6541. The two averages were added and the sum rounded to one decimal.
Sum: -2.8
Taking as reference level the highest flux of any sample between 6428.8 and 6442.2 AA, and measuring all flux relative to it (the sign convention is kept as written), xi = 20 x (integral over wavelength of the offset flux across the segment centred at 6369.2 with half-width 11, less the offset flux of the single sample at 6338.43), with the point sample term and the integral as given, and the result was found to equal -408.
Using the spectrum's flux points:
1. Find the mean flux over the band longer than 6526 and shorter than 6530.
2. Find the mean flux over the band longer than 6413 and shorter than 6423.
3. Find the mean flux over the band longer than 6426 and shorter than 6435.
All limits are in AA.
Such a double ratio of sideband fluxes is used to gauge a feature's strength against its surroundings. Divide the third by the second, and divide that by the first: 0.048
